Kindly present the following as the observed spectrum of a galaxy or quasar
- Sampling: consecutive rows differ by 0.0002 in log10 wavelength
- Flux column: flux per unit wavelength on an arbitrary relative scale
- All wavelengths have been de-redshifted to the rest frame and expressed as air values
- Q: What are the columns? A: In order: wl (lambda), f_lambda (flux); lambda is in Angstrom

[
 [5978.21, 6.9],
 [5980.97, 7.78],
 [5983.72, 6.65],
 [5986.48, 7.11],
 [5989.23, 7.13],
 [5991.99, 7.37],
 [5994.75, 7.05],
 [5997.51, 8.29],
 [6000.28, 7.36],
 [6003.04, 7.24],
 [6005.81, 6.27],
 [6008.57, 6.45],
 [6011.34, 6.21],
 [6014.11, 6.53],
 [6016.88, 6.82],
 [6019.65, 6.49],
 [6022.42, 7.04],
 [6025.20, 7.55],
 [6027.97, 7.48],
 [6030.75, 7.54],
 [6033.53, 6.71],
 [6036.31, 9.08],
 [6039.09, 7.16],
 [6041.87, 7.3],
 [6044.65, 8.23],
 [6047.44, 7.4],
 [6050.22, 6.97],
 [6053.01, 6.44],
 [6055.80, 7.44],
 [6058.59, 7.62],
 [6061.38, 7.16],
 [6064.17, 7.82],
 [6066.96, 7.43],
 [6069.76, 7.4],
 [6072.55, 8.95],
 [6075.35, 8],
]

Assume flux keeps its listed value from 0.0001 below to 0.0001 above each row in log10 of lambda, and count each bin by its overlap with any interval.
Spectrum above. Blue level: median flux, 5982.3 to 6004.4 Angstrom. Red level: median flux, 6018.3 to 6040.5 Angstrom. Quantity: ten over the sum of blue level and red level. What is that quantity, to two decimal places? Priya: 0.69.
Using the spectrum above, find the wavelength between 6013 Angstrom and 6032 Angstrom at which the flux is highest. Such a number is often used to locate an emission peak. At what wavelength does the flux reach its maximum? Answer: 6025.20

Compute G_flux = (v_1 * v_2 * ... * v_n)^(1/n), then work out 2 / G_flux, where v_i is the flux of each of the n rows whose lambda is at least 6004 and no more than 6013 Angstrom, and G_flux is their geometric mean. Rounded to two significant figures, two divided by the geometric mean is 0.32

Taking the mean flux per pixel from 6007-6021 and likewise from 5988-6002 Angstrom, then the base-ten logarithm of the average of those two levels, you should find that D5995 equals 0.843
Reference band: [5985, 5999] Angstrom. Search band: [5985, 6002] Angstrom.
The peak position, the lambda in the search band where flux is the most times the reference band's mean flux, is 5997.51 Angstrom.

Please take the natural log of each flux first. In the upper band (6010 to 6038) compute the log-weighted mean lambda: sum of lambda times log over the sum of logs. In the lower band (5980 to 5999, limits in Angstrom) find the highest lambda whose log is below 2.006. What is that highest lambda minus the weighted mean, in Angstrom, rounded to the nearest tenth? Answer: -29.4 Angstrom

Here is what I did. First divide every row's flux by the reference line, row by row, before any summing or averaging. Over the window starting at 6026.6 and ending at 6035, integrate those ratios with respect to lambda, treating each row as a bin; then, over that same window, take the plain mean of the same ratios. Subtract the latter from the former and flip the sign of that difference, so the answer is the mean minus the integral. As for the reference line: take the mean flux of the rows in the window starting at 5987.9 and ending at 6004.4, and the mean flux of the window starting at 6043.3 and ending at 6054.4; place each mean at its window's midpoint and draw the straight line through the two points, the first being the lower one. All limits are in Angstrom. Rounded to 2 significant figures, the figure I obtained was -7.3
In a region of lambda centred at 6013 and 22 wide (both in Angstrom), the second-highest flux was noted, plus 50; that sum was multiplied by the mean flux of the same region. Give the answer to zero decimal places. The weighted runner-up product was 378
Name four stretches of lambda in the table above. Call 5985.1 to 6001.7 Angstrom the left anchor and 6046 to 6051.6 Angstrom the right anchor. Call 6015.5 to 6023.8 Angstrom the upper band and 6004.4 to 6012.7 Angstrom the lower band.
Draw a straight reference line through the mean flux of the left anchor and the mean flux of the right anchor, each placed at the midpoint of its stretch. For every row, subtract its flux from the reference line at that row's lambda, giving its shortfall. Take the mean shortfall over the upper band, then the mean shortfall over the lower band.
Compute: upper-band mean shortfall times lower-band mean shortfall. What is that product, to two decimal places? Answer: 0.52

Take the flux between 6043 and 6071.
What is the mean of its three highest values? 7.89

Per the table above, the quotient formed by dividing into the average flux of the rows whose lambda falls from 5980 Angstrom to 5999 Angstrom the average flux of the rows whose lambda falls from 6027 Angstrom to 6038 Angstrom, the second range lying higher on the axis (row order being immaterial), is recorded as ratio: 0.95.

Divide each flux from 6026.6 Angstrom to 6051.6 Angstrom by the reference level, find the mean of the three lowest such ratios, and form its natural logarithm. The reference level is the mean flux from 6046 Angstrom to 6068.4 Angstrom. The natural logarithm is -0.048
